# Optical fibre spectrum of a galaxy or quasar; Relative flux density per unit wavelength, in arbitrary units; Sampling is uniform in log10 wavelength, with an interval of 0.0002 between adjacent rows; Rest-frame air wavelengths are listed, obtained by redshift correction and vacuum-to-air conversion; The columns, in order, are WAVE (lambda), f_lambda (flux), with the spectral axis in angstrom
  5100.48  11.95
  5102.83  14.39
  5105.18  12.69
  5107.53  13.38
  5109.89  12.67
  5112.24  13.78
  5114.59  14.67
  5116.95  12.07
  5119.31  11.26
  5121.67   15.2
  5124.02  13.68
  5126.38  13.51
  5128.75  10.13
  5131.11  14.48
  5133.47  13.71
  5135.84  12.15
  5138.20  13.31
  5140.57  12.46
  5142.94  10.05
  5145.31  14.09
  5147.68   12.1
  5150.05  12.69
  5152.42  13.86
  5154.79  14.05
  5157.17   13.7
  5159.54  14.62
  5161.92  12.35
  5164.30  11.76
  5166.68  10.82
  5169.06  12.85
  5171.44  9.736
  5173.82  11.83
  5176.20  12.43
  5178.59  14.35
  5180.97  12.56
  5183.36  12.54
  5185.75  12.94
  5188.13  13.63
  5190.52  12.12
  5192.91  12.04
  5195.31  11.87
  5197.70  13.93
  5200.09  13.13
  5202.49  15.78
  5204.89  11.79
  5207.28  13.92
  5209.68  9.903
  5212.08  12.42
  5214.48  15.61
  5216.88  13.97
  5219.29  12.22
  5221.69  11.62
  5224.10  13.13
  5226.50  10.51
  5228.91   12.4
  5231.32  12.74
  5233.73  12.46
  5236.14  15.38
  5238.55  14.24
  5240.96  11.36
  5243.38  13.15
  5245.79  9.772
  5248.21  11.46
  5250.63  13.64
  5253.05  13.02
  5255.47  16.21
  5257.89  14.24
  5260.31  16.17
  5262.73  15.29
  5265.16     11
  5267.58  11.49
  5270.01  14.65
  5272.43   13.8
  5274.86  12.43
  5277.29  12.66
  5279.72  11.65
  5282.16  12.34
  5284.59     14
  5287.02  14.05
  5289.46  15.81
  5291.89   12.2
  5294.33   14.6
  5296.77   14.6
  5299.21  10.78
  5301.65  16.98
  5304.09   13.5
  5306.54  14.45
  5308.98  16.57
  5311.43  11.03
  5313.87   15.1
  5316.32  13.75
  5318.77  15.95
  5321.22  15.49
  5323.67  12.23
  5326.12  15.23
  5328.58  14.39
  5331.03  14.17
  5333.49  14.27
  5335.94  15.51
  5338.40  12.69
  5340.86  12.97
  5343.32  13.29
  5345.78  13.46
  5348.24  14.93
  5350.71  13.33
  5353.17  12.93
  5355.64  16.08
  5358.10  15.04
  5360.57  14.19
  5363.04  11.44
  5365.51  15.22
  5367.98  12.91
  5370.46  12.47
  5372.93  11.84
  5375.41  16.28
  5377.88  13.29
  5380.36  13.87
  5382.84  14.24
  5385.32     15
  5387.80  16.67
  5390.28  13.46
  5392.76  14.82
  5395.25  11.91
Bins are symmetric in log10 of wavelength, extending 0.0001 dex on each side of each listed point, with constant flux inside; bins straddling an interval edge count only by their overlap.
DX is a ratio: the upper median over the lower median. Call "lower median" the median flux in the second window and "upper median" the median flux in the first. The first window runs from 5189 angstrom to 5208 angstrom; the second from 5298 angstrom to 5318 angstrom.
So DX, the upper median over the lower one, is 0.90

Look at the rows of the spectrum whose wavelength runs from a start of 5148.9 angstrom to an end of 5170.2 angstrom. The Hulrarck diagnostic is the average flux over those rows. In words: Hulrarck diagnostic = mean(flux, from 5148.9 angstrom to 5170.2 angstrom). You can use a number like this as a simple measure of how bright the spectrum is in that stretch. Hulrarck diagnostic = 13.0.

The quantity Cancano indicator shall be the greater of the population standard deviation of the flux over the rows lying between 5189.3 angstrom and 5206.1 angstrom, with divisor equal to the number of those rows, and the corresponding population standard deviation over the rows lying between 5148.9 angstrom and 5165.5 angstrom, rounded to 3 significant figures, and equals 1.36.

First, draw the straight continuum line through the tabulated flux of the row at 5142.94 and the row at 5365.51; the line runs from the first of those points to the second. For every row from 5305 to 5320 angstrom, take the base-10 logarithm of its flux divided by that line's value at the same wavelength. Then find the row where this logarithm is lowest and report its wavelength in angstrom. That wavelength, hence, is 5311.43 angstrom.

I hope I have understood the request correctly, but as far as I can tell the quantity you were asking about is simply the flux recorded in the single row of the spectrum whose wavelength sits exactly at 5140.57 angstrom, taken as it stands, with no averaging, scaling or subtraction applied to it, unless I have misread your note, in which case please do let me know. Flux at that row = 12.46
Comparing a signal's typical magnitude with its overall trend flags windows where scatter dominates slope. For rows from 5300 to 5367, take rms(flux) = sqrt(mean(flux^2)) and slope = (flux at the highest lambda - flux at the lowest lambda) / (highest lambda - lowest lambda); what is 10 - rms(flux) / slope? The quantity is 529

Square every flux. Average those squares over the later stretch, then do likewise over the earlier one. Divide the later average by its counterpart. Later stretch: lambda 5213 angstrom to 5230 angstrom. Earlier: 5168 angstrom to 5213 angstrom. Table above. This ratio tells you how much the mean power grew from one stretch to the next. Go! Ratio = 1.03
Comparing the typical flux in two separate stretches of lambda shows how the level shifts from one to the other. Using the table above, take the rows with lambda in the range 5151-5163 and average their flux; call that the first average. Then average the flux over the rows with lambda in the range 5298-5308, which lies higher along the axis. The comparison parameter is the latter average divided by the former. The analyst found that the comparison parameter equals 1.02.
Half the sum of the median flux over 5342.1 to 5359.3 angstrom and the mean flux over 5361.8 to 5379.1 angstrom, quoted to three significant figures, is 13.4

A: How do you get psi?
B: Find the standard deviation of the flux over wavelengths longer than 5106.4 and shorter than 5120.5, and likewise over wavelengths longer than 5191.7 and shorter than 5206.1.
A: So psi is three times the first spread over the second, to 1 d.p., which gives 2.4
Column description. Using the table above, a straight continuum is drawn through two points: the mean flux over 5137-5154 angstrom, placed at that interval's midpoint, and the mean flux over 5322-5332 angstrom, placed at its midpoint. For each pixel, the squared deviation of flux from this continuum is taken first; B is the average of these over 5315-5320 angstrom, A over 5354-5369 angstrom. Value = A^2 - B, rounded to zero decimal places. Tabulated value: 4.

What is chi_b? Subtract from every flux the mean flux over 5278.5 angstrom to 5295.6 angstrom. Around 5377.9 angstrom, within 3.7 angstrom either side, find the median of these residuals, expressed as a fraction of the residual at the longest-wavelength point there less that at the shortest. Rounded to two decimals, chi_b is -0.14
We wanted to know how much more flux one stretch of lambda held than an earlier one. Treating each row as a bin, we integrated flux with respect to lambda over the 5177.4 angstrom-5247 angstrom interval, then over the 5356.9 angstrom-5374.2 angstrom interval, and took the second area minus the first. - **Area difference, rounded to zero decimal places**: -662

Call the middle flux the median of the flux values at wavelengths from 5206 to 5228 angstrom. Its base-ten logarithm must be 1.09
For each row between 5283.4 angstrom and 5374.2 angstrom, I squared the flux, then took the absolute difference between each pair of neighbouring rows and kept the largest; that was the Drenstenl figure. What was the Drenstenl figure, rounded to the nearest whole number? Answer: 172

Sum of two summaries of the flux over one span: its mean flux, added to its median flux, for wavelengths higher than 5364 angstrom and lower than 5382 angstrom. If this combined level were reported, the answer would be 27.0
